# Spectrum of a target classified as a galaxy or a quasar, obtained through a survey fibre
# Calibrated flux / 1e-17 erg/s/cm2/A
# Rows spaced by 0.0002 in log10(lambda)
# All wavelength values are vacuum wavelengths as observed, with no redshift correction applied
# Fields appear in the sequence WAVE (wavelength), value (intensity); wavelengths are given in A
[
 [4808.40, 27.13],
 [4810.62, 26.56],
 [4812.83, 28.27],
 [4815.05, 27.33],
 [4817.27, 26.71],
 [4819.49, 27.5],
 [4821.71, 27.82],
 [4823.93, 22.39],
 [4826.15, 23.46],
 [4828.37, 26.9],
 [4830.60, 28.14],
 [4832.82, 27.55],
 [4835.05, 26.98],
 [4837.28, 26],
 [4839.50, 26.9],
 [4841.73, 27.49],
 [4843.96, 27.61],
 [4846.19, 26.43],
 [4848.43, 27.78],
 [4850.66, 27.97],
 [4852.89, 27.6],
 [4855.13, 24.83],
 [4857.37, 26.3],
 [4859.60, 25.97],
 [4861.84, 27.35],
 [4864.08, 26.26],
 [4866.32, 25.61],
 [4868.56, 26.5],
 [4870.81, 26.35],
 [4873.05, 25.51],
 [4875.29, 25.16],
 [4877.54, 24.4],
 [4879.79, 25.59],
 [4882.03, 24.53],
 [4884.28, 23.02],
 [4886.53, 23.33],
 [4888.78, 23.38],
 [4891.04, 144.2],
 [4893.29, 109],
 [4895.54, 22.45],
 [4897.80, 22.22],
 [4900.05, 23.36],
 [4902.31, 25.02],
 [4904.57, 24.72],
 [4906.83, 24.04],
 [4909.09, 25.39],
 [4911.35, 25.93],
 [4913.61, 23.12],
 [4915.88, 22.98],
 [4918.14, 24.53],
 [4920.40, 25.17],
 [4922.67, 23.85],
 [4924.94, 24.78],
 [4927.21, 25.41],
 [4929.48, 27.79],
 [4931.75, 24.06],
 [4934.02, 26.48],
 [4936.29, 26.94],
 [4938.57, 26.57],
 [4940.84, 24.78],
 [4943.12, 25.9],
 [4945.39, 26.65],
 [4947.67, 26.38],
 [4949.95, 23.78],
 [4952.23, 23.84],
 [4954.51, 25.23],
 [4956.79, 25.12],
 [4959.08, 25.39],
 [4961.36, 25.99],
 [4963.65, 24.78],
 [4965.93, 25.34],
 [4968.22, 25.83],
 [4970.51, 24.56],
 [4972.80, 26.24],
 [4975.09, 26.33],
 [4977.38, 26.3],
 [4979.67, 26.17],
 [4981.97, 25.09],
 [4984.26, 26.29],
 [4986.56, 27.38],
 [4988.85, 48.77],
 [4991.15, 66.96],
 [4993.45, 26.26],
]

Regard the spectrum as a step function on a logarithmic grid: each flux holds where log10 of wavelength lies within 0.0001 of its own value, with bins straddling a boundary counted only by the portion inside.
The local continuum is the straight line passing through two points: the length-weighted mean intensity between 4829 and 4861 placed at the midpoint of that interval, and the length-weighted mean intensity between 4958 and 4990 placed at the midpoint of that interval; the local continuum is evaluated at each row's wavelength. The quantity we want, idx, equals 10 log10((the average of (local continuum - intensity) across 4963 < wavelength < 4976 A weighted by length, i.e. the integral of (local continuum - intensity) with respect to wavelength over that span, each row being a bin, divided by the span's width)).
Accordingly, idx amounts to 2.86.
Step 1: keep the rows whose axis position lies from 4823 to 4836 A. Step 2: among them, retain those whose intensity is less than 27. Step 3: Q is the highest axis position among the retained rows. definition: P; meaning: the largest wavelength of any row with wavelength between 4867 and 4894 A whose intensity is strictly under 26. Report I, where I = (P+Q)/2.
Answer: 4861.9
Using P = 4888.78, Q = 4835.05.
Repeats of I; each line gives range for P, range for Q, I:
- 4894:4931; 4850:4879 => 4902.4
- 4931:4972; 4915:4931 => 4948.9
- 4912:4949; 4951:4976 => 4959.1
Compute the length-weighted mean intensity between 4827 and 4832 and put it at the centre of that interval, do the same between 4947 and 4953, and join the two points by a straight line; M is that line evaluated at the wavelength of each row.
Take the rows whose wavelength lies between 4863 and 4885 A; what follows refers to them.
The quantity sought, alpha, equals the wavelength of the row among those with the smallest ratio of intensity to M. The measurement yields 4884.28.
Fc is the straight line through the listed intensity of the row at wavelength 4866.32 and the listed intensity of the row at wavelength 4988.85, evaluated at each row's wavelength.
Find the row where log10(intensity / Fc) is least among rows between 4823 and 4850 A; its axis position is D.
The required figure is 4846.19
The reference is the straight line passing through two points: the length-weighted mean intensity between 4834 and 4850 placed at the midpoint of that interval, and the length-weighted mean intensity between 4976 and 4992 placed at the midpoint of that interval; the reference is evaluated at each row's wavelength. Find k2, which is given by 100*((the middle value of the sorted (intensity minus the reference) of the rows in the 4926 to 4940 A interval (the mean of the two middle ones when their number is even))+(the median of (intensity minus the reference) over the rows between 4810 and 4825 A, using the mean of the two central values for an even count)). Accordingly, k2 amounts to -389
